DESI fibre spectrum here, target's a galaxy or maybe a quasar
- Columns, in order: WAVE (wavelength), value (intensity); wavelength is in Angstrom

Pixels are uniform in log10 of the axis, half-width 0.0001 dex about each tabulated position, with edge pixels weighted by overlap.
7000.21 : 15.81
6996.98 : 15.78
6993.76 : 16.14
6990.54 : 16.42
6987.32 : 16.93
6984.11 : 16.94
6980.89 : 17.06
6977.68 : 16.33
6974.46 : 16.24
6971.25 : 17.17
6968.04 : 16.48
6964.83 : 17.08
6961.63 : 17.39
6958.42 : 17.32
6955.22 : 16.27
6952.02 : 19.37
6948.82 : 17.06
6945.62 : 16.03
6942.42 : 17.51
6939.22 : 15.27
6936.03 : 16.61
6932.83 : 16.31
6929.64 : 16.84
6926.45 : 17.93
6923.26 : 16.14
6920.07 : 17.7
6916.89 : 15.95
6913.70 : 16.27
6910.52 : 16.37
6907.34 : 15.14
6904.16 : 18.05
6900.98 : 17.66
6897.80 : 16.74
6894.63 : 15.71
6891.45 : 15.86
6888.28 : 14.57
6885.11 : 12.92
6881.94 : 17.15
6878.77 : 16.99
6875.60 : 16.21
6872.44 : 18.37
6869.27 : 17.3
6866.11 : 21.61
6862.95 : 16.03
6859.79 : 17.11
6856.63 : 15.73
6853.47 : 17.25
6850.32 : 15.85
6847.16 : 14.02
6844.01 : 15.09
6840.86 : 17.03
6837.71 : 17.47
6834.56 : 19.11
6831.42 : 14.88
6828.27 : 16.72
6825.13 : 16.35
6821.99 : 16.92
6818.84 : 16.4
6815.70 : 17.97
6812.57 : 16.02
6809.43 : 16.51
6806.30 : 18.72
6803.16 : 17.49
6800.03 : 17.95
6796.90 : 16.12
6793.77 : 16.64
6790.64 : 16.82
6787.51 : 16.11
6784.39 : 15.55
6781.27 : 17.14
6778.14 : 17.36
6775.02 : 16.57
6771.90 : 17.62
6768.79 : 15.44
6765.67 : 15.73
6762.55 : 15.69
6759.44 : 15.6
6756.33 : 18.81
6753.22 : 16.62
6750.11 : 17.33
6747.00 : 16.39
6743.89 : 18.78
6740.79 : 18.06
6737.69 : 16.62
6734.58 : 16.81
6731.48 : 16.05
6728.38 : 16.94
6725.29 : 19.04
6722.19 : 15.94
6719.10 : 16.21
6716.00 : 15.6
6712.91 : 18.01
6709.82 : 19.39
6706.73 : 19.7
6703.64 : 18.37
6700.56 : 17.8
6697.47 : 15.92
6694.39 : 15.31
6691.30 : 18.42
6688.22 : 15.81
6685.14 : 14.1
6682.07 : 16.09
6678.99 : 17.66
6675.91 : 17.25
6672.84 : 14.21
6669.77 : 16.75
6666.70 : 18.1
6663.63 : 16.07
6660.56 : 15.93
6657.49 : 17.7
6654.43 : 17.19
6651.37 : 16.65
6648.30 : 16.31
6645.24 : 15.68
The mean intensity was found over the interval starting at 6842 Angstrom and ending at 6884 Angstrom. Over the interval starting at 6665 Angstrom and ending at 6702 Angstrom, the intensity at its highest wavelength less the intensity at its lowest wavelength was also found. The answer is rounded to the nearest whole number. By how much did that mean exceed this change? 17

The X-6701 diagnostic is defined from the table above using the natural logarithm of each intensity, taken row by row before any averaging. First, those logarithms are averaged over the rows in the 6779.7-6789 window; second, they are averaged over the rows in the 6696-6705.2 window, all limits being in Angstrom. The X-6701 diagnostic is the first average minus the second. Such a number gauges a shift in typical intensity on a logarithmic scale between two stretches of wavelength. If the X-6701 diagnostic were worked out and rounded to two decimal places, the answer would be -0.06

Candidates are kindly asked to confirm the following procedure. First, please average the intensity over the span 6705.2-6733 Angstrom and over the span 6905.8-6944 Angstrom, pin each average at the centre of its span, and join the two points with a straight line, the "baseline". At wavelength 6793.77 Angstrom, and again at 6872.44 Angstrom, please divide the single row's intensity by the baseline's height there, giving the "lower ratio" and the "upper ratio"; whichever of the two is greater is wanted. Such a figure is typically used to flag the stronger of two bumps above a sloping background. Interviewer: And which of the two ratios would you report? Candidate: 1.10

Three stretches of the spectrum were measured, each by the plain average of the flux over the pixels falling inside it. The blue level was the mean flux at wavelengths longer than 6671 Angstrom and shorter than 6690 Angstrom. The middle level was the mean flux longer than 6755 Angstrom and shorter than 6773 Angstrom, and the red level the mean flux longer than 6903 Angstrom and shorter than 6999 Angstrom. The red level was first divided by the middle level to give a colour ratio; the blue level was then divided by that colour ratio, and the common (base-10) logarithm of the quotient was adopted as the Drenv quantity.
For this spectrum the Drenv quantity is 1.19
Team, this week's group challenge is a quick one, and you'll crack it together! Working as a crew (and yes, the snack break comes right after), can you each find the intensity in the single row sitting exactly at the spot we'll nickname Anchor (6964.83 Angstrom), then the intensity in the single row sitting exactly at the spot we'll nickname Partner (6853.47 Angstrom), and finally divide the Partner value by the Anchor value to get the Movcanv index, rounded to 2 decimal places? 1.01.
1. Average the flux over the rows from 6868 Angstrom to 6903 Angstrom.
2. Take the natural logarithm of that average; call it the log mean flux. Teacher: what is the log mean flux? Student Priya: 2.79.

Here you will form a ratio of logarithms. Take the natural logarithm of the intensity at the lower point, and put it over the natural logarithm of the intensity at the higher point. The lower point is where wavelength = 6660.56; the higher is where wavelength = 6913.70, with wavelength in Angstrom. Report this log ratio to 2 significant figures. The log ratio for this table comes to 0.99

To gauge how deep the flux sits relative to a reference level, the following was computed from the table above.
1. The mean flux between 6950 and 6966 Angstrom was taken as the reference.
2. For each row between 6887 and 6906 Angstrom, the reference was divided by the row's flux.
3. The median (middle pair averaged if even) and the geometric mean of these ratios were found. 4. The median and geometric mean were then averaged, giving 1.07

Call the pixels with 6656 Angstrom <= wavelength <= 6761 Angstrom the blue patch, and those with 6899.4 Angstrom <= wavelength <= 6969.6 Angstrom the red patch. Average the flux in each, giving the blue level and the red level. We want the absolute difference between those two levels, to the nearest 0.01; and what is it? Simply 0.13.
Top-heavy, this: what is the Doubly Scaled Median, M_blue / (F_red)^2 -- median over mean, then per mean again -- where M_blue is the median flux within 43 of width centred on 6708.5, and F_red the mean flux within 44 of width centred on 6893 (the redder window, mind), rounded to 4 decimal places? 0.0655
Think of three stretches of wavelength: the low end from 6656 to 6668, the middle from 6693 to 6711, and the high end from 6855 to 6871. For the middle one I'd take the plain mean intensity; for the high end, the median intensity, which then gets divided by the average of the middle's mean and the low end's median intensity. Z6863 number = 0.99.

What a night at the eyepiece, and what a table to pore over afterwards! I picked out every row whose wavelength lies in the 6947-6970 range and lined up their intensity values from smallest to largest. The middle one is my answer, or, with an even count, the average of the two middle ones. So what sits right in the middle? 17.1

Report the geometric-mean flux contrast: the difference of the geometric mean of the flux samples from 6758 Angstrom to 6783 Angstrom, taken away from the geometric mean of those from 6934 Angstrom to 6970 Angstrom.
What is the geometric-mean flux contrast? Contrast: 0.5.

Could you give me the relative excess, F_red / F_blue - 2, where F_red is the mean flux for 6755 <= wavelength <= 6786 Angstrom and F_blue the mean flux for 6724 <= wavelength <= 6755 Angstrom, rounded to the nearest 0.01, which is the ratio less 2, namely -1.04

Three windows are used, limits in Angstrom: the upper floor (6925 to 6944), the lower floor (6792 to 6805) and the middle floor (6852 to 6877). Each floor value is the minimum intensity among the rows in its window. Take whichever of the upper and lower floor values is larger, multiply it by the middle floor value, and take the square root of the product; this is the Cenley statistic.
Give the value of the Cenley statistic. 15.9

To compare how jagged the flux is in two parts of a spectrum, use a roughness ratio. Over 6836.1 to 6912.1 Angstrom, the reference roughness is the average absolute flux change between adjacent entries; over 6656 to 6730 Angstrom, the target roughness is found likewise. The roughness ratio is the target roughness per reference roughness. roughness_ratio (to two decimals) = 0.96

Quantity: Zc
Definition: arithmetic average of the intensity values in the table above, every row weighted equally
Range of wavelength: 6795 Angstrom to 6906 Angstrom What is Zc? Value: 16.7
